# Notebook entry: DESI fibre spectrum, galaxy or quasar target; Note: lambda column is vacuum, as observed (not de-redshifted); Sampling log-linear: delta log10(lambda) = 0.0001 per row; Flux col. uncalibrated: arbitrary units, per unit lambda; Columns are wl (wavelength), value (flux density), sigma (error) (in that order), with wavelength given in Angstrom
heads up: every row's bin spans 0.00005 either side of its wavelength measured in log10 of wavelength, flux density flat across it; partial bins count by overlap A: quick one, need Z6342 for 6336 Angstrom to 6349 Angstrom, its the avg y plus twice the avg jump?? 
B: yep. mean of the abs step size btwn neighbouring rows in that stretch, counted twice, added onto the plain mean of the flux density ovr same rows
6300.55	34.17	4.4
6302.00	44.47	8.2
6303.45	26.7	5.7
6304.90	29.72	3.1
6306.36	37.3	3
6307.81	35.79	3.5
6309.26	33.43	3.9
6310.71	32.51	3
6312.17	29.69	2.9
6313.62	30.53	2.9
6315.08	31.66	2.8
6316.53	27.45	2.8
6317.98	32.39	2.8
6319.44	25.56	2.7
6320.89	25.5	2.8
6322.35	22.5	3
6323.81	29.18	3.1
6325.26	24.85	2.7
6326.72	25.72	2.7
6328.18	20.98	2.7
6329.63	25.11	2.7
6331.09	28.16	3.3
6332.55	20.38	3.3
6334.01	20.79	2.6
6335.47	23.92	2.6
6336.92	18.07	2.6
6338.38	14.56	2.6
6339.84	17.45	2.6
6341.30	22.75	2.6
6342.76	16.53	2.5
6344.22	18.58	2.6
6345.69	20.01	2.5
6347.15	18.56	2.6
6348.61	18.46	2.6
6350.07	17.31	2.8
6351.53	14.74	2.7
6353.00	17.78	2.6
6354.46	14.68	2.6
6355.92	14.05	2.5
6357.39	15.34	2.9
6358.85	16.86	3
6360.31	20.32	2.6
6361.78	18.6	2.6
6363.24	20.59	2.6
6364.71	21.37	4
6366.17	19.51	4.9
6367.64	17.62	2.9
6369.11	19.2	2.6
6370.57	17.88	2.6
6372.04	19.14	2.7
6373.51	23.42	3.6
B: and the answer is 24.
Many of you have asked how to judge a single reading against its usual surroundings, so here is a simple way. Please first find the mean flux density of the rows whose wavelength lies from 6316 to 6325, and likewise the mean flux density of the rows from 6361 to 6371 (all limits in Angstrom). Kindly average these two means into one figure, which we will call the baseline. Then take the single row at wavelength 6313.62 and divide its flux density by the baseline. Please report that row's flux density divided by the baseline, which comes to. 1.32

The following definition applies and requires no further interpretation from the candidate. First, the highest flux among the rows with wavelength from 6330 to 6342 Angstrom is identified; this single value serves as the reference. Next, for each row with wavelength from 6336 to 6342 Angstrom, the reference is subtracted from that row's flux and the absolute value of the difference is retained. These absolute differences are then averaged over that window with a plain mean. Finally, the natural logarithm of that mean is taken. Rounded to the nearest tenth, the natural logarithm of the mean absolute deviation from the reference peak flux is 2.3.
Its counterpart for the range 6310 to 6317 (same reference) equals 0.9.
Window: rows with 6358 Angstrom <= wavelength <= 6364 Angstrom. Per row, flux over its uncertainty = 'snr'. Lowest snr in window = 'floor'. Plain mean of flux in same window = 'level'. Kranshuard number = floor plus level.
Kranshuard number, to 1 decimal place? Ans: 24.7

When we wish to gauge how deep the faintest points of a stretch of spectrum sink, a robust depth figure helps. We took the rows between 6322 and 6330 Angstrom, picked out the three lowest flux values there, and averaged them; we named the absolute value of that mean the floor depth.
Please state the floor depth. 22.8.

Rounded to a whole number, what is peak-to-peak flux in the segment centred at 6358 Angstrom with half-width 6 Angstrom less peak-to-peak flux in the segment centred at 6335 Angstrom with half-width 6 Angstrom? -7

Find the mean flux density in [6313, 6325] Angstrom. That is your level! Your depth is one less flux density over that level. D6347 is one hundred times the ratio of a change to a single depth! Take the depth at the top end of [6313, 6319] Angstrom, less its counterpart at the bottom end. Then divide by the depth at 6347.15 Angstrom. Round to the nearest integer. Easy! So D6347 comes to -20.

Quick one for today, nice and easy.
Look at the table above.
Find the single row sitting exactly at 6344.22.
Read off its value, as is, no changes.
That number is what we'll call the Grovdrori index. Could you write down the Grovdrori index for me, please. 18.58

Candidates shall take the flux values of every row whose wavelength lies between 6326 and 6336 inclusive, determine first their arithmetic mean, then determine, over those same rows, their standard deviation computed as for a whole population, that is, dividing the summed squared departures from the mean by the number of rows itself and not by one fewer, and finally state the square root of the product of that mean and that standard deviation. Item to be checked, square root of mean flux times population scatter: 8.0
